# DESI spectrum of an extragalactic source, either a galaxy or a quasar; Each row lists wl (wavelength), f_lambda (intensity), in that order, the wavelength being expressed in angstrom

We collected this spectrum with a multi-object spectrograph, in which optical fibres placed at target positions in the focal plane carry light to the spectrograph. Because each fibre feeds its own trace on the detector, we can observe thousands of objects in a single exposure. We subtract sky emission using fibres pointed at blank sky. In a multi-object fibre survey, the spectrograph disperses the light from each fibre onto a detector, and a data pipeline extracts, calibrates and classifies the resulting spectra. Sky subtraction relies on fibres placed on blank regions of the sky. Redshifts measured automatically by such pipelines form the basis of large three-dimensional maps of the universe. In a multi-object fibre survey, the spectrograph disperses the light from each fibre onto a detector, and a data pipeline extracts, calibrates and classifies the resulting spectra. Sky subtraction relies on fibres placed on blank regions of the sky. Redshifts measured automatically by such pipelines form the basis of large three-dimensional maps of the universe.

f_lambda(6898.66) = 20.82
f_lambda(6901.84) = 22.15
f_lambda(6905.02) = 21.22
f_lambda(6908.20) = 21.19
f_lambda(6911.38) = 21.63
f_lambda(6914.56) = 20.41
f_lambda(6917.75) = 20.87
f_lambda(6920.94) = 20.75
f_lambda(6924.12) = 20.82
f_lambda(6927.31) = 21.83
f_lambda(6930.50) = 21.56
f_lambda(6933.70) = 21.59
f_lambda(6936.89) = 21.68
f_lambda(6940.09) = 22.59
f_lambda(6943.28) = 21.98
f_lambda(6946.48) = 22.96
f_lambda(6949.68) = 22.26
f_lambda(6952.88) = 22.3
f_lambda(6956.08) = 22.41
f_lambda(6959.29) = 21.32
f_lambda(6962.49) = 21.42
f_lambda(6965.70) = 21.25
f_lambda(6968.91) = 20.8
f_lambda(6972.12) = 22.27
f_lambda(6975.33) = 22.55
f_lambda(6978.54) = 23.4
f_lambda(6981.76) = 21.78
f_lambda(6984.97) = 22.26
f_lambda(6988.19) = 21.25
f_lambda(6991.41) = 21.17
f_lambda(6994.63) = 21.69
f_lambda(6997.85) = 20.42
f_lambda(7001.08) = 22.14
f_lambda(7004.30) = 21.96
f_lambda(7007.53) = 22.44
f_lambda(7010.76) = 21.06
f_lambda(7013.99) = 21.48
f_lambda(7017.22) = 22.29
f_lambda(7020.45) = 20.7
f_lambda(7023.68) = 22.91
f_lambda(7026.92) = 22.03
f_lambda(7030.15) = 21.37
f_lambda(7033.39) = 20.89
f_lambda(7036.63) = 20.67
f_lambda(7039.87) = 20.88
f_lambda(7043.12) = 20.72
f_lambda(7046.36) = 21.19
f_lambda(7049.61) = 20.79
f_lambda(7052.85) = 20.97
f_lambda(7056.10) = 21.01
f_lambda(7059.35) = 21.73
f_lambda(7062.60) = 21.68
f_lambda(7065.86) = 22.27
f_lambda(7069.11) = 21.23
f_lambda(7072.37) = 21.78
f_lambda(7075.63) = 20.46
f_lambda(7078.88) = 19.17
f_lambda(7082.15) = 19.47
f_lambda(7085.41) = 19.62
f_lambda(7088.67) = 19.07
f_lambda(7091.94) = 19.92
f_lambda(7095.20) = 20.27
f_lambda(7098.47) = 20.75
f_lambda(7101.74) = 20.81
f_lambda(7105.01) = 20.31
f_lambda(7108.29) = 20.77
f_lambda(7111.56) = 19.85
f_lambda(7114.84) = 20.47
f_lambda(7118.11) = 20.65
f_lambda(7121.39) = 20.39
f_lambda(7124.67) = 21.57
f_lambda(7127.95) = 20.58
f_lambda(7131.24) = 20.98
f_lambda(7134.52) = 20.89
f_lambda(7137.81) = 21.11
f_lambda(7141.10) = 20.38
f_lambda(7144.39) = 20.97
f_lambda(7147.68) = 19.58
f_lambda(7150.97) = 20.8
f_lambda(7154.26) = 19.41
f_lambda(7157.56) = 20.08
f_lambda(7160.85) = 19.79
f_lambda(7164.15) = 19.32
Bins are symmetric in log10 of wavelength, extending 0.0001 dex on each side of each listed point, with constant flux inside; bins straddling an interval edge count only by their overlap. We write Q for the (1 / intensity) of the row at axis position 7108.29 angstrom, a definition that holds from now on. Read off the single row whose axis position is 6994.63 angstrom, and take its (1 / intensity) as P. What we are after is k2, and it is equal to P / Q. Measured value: 0.96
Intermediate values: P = 0.0461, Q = 0.0481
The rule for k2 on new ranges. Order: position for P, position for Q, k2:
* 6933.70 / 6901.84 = 1.03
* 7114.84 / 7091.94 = 0.97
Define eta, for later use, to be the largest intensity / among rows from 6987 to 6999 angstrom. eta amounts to 21.69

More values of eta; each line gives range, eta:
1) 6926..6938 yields 21.83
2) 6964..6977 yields 22.55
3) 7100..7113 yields 20.81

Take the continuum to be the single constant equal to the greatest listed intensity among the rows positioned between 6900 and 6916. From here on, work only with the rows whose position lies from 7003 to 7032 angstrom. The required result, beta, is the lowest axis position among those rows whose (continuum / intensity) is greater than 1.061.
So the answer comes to 7020.45 angstrom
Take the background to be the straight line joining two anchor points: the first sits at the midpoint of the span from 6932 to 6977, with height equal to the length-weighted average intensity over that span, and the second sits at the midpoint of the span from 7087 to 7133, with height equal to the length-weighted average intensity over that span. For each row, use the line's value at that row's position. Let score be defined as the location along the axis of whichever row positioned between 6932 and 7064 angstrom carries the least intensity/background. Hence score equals 6997.85 angstrom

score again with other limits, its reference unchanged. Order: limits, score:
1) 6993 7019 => 6997.85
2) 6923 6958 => 6924.12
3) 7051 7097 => 7088.67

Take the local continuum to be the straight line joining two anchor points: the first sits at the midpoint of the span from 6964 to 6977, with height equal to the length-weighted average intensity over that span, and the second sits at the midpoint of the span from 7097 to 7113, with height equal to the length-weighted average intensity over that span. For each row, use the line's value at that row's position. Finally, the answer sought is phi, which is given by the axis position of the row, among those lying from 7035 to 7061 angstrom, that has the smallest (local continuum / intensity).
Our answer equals 7059.35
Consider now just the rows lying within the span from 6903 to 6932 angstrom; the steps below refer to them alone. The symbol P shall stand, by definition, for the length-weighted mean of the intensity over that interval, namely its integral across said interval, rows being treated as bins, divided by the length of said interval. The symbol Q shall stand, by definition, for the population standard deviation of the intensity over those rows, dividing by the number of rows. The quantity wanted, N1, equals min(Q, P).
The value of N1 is 0.44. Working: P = 21.2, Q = 0.44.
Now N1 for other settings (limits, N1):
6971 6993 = 0.72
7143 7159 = 0.63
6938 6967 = 0.57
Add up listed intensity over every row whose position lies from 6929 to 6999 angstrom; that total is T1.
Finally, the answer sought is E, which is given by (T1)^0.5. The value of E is 22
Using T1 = 481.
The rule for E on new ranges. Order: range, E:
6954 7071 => 28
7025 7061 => 15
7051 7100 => 18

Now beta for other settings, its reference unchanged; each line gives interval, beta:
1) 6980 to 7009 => 6997.85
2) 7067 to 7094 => 7075.63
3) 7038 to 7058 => 7043.12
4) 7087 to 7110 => 7088.67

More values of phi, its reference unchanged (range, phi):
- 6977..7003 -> 6978.54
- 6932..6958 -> 6946.48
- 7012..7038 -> 7023.68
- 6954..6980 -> 6978.54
